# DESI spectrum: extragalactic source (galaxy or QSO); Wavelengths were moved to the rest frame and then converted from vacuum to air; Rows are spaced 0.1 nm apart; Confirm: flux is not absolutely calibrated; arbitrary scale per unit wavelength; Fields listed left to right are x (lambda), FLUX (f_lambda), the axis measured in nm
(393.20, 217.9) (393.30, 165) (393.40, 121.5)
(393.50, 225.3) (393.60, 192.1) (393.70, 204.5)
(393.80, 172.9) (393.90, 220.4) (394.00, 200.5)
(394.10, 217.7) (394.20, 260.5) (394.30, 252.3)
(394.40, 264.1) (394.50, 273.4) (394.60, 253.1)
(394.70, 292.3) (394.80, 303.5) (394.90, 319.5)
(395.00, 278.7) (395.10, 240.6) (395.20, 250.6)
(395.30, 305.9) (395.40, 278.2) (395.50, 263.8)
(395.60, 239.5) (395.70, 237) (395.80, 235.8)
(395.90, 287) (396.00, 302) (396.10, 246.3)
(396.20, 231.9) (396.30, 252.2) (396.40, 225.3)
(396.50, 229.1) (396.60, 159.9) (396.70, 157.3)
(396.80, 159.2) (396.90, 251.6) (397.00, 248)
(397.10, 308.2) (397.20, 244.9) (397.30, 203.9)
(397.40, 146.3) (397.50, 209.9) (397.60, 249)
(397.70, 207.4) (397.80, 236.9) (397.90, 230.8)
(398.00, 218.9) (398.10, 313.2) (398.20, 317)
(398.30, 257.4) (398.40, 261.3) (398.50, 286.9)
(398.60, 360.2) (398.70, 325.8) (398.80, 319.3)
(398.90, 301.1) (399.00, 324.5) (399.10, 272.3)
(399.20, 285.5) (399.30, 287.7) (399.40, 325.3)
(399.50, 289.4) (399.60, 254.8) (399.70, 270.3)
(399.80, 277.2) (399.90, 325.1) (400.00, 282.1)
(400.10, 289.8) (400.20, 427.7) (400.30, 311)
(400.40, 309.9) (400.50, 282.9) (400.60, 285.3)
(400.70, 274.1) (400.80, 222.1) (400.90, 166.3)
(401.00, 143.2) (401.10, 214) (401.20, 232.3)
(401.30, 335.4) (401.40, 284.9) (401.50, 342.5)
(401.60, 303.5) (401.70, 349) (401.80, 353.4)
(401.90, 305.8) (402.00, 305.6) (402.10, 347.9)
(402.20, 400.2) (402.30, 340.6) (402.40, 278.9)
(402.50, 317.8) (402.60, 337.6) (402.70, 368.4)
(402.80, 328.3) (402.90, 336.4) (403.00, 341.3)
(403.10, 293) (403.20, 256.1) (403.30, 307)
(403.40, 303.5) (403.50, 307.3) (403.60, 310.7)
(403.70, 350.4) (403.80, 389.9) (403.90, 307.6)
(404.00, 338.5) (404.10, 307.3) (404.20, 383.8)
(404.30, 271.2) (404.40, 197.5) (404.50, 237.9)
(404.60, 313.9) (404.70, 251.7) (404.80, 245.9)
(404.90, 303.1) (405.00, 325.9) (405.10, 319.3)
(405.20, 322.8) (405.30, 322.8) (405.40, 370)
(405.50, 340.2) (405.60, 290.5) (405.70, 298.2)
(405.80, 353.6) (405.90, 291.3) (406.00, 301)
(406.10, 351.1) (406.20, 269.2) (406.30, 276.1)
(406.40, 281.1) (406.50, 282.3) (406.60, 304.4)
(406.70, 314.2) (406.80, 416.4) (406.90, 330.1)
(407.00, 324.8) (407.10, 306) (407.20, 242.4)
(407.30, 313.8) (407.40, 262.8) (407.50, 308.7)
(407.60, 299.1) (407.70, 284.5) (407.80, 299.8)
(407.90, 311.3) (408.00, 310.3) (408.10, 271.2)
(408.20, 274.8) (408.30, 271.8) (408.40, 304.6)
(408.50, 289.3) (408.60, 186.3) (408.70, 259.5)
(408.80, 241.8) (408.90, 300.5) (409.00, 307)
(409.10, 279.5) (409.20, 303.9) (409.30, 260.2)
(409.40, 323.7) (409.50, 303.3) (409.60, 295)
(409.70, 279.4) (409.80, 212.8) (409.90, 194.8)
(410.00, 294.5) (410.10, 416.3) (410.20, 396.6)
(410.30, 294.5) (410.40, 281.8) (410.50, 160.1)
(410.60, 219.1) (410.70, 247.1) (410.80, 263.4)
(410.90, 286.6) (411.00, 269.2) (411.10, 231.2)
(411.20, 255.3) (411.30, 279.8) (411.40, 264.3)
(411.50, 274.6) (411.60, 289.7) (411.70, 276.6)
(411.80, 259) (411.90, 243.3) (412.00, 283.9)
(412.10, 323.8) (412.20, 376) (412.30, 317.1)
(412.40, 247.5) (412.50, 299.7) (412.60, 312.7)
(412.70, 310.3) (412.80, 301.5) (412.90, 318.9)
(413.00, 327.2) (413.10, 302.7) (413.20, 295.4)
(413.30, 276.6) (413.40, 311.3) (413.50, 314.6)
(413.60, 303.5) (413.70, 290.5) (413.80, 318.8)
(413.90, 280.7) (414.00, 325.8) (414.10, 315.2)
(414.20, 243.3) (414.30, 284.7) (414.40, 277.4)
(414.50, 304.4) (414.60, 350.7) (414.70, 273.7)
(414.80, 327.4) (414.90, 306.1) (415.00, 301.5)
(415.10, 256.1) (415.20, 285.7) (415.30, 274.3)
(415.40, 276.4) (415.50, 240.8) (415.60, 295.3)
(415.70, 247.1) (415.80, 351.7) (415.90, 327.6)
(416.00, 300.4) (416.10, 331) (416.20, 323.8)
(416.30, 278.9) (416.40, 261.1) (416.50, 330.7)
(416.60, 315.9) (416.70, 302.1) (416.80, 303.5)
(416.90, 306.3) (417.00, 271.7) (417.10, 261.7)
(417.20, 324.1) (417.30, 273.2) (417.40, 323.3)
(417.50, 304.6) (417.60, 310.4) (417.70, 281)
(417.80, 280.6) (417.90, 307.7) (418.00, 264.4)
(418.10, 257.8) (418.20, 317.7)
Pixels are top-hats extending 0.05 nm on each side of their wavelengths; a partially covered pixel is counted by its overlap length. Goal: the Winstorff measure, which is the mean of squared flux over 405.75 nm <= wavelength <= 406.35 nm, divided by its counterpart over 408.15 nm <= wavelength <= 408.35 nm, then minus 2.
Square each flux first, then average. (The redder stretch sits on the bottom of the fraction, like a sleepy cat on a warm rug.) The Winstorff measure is -0.72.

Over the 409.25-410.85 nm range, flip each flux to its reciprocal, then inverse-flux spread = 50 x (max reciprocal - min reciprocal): 0.19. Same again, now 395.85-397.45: 0.18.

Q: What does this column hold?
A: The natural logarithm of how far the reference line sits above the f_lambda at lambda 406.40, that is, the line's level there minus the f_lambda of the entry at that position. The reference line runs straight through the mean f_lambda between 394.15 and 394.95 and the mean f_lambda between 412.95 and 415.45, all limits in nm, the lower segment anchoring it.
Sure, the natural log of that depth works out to 2.1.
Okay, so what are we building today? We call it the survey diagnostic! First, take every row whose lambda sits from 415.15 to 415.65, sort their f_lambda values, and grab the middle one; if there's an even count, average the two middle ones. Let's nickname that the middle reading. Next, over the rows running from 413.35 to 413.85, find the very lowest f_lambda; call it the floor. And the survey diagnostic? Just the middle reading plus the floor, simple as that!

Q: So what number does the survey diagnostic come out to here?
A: 567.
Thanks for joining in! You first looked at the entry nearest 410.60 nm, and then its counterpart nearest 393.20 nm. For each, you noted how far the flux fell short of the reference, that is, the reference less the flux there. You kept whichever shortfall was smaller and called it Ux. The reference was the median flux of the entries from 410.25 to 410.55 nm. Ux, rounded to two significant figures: 63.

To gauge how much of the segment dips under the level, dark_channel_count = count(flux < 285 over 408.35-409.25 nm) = 4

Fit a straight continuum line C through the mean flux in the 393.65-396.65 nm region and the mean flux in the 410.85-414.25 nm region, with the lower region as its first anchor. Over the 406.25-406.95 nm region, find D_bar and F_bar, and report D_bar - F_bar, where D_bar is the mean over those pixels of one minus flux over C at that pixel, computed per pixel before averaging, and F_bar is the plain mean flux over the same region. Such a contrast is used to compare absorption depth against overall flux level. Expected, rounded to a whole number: -315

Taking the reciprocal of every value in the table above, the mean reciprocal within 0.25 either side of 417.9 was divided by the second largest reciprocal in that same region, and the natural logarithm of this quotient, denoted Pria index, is -0.047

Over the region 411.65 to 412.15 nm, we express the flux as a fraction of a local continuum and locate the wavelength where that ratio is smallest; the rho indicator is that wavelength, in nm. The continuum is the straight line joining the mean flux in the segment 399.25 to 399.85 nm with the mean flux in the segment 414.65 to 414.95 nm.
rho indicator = 411.90 nm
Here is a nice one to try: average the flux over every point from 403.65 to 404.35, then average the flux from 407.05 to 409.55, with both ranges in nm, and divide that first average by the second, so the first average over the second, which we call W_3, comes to 1.18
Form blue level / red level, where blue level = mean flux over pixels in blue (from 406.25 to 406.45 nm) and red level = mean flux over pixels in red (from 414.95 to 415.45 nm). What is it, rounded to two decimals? 1.00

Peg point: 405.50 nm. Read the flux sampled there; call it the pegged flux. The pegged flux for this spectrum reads 340.2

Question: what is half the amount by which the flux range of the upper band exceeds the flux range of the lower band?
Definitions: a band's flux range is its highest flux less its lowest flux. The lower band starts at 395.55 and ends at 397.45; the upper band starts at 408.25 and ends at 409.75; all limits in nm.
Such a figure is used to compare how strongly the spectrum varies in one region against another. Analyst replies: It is -12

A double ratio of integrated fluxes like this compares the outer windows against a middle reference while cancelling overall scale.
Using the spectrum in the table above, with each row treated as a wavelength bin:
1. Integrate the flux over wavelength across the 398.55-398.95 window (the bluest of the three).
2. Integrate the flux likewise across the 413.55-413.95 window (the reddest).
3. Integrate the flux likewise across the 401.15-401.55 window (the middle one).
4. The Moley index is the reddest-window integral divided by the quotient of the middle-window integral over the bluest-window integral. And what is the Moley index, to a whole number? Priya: 130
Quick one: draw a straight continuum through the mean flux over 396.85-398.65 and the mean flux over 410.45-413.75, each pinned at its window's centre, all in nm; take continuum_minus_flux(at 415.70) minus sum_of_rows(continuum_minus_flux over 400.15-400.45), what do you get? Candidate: 317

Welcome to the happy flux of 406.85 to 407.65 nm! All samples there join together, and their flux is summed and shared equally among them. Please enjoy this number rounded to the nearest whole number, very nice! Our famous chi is 298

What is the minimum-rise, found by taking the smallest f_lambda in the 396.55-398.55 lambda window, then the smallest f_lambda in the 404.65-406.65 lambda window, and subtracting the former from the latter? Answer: 100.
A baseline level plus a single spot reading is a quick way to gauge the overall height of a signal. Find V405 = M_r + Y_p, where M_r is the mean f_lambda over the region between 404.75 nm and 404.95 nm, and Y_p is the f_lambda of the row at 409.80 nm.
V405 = 487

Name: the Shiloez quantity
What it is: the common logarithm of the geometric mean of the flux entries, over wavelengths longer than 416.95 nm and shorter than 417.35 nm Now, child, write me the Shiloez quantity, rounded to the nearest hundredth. 2.45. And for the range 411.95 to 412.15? 2.48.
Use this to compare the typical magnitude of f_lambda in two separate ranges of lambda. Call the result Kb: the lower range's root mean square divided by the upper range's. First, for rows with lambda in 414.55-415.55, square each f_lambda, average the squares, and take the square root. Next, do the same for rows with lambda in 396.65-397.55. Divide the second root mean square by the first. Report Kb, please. 0.76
